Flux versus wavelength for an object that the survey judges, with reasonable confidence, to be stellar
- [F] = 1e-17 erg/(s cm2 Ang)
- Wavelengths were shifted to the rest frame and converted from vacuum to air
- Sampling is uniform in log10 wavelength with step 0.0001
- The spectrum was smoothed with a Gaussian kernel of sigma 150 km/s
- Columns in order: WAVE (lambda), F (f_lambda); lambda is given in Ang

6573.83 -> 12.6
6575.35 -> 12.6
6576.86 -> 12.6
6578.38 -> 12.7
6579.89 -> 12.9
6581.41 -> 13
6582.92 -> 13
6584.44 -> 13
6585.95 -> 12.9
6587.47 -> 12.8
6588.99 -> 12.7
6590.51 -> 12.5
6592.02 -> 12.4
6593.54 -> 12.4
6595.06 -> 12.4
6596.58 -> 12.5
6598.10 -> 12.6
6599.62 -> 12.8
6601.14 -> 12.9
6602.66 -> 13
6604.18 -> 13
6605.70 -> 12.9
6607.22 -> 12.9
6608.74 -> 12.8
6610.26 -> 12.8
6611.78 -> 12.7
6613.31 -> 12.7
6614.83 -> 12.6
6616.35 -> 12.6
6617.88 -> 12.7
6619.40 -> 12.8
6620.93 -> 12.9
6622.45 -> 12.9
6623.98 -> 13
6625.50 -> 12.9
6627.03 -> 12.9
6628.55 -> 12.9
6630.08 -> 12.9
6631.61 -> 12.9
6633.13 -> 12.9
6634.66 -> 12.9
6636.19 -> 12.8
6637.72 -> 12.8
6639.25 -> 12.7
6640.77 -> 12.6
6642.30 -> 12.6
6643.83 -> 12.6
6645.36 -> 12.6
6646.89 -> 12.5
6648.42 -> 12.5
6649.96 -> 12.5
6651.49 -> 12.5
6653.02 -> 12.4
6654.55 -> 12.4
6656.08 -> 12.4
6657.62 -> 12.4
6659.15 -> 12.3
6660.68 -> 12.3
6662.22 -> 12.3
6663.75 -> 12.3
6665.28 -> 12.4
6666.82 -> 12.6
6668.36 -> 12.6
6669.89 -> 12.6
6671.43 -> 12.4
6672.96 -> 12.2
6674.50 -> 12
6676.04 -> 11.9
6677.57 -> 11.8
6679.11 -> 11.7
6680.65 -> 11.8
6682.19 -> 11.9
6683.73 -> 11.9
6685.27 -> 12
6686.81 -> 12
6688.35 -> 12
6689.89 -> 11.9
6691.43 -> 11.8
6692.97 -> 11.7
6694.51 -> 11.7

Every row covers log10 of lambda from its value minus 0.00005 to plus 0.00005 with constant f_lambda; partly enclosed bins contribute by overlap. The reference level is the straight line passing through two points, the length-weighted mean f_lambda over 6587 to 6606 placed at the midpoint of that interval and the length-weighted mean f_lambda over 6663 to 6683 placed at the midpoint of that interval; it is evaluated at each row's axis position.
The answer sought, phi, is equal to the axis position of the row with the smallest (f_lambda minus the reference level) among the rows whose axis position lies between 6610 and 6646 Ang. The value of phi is 6614.83 Ang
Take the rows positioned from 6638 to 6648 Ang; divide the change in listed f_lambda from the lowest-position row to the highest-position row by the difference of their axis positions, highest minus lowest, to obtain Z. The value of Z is -0.026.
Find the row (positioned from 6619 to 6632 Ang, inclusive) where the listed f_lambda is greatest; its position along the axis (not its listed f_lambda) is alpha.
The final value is 6623.98 Ang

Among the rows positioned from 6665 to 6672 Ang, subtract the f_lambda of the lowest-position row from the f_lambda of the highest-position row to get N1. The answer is 0.00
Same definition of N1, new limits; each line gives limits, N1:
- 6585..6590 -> -0.20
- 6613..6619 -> 0.00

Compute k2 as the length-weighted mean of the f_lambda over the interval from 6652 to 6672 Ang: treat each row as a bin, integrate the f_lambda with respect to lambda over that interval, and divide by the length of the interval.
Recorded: 12.4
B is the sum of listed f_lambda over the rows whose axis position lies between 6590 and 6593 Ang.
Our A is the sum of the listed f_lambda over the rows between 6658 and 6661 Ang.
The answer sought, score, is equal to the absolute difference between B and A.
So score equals 0.30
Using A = 24.6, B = 24.9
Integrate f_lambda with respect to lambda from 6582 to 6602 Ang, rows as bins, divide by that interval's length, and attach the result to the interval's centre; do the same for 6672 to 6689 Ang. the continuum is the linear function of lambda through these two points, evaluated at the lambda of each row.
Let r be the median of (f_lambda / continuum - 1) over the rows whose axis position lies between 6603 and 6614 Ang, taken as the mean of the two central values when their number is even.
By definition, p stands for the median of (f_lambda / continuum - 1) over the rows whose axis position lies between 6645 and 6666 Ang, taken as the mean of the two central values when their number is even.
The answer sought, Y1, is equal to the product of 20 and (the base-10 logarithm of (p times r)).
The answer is -66.6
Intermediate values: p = 0.0219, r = 0.021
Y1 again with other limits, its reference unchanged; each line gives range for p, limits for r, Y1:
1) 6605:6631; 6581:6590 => -67.9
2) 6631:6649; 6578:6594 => -74.8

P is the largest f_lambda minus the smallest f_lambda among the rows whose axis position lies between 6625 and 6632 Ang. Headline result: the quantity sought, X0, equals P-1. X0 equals -1.00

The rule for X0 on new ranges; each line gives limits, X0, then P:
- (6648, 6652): -1.00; 0.00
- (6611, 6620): -0.80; 0.20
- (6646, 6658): -0.90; 0.10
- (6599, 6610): -0.80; 0.20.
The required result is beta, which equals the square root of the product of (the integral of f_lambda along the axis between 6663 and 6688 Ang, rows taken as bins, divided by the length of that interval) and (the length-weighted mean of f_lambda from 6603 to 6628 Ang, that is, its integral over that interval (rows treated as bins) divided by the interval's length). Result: 12.5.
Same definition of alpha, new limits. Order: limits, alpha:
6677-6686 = 6685.27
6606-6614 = 6607.22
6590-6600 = 6599.62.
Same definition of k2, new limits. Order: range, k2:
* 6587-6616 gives 12.7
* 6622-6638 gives 12.9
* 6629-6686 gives 12.4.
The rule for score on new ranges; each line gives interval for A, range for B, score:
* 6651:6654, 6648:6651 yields 0.10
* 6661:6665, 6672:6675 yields 0.40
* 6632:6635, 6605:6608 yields 0.00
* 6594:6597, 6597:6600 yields 0.50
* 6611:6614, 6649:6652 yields 0.40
